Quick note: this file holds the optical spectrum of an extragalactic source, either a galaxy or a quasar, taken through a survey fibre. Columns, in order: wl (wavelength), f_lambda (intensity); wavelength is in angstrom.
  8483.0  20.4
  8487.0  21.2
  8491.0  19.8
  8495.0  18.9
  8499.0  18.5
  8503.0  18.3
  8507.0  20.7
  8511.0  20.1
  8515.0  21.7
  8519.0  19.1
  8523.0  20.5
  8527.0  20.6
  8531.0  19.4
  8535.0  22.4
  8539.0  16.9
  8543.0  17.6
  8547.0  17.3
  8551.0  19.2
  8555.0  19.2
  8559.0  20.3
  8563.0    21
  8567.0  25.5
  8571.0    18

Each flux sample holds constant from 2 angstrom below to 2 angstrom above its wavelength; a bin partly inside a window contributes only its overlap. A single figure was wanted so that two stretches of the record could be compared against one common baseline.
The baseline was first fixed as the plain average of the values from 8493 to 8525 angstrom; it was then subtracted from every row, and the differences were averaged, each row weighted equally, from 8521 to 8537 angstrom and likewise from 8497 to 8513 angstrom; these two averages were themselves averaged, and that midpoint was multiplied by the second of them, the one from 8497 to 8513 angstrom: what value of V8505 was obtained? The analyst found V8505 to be -0.11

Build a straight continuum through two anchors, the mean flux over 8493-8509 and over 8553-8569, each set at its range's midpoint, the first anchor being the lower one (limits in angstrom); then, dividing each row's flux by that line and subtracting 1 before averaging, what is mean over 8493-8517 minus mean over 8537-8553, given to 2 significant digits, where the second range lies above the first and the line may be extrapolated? 0.17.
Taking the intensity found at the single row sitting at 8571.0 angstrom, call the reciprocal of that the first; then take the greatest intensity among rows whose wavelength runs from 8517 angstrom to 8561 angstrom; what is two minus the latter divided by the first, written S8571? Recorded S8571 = -401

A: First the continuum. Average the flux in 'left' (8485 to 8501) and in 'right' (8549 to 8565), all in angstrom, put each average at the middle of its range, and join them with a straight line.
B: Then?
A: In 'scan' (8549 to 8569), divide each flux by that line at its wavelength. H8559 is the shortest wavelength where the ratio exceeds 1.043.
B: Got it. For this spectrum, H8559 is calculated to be 8563.0 angstrom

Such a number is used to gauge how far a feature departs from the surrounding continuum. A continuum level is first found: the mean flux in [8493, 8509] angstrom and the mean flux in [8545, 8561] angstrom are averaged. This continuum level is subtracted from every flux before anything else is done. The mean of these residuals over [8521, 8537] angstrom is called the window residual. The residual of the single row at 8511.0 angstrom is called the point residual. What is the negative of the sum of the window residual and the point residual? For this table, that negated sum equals -2.7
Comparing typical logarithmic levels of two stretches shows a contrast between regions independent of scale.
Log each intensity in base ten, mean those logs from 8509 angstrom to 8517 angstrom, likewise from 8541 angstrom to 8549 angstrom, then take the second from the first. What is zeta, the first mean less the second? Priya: 0.08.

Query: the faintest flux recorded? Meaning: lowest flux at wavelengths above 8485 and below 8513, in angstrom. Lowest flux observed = 18.3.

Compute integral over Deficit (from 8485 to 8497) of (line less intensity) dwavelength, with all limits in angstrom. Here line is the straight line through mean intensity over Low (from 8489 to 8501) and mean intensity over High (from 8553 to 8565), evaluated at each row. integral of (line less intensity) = -12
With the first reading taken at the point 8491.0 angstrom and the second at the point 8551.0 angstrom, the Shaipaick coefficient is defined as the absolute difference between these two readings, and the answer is 0.6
